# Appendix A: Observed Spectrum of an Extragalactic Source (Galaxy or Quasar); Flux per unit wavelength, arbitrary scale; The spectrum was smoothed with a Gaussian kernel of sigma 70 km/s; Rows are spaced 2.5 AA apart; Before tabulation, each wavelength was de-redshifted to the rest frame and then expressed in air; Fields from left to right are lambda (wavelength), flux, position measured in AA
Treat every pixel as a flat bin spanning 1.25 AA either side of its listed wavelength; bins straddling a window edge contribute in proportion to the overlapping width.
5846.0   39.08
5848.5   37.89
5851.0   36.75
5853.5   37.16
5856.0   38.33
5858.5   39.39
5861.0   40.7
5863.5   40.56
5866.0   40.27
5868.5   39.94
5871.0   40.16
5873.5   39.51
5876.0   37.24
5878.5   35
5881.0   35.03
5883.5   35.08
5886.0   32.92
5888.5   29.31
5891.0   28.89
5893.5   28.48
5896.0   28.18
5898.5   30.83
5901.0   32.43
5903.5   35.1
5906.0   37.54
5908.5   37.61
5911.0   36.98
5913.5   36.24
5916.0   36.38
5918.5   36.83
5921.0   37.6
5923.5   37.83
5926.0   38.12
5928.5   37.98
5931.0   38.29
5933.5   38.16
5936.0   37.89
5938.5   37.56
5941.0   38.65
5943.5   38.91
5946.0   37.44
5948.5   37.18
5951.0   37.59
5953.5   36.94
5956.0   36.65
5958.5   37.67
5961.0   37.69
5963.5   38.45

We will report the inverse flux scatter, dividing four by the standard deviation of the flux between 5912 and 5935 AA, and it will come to 5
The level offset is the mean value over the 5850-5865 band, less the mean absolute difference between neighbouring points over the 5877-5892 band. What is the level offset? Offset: 37.6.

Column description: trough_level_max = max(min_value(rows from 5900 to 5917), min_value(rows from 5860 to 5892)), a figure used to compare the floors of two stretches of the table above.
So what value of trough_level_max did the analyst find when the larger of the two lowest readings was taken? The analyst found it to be 32.4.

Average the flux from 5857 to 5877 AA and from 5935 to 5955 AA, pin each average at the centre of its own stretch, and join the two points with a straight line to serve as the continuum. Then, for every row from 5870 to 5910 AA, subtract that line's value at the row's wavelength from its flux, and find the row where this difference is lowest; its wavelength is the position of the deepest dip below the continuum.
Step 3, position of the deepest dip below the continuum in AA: 5896.0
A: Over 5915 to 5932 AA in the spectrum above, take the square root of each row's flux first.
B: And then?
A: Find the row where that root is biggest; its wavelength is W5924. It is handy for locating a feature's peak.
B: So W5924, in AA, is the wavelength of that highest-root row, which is 5931.0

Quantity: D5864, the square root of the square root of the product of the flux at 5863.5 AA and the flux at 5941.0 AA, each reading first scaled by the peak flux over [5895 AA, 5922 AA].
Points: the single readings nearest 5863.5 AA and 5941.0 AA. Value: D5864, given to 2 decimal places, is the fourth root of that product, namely 1.03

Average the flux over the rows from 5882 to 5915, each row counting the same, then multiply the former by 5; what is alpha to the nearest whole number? 165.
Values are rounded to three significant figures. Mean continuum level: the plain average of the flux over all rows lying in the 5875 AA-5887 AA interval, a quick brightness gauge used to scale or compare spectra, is 35.1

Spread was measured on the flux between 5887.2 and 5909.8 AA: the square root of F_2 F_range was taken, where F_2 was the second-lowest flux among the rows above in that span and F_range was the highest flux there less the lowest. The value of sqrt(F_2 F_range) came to 16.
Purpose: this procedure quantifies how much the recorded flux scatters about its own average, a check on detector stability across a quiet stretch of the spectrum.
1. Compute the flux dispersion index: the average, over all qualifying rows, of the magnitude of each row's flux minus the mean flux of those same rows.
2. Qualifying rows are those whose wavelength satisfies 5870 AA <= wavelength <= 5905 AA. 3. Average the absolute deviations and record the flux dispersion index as 3.3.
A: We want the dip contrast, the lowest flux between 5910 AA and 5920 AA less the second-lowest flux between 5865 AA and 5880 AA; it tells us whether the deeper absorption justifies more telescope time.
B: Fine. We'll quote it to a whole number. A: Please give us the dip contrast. -1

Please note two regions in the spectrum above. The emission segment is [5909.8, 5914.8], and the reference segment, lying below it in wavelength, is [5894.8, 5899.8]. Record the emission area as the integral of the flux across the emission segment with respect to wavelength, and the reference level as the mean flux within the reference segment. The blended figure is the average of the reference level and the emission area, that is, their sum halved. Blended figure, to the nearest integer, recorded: 106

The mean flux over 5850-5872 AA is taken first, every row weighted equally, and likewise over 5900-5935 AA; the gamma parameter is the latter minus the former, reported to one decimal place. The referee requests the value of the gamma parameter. -2.3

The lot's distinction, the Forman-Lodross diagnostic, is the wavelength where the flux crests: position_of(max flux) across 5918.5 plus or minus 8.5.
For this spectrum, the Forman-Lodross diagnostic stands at 5926.0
